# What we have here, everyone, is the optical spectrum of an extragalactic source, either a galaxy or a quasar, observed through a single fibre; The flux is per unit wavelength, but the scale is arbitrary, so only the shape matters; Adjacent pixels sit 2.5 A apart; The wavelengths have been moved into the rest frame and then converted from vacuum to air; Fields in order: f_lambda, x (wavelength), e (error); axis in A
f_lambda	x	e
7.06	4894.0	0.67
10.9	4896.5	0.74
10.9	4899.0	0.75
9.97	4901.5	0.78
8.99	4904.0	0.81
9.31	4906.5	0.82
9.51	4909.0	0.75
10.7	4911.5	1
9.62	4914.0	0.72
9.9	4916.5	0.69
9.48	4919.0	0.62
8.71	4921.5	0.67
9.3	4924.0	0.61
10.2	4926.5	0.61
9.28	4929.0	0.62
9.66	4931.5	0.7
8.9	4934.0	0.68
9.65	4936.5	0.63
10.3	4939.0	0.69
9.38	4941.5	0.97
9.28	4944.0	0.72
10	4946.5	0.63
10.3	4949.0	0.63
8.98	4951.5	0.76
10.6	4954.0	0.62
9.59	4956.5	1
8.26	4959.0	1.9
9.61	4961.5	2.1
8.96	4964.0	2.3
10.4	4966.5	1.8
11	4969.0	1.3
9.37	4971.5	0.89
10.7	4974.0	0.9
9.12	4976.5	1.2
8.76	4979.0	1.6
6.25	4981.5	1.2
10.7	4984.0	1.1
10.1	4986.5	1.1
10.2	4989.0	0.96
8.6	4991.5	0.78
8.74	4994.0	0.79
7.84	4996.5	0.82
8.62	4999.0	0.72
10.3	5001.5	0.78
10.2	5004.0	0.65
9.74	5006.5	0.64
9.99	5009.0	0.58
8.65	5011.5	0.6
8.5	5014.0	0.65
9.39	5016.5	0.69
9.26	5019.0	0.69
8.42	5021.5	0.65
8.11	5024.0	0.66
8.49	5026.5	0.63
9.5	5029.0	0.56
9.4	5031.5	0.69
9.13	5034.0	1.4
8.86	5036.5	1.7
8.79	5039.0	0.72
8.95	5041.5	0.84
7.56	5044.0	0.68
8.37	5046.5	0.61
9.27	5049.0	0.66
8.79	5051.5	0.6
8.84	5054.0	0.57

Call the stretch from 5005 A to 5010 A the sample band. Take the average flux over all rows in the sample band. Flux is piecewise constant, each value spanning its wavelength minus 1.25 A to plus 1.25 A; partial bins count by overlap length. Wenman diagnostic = 9.9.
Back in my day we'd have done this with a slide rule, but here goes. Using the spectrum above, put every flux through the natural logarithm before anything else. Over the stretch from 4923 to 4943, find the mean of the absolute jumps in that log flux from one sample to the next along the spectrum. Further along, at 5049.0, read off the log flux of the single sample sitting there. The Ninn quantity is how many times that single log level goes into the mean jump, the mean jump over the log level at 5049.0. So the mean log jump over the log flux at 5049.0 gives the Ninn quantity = 0.035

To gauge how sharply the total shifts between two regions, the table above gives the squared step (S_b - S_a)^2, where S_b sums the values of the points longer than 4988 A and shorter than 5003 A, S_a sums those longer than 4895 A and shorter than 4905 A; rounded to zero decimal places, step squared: 183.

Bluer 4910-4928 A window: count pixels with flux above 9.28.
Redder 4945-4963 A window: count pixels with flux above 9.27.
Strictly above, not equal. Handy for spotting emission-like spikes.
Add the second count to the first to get 11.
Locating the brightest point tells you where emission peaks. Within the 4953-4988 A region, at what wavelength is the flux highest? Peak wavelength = 4969.0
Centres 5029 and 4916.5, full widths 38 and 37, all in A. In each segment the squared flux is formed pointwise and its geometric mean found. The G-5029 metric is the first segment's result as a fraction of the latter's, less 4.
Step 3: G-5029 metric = -3.17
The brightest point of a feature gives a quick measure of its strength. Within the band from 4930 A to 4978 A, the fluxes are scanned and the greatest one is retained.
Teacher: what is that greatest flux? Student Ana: 11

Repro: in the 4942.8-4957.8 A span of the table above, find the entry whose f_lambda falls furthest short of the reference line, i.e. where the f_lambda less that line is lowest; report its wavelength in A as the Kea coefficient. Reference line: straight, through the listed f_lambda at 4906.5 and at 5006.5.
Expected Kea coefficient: 4951.5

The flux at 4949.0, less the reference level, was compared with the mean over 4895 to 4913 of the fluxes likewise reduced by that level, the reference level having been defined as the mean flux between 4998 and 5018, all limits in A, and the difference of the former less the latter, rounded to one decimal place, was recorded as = 0.3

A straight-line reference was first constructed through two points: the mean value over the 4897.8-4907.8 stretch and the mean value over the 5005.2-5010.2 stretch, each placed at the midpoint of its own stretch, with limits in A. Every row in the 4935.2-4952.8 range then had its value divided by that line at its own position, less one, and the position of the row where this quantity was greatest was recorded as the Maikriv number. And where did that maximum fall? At 4939.0 A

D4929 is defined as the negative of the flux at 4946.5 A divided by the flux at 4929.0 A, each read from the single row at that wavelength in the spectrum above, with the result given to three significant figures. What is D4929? -1.08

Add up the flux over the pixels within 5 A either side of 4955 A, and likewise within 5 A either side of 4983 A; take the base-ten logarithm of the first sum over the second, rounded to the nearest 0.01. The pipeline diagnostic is 0.02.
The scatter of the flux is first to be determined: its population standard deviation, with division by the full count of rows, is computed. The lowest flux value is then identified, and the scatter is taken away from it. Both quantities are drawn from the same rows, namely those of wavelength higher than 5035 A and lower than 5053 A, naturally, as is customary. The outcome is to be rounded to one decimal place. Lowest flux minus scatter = 7.0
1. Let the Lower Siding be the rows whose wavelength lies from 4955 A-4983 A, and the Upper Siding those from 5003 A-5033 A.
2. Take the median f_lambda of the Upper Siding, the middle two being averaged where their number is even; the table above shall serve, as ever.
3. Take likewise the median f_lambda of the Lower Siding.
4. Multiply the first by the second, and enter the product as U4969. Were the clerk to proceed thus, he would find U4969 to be 87.4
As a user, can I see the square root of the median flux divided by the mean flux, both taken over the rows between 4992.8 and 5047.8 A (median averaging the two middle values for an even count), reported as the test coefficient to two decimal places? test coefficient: 0.99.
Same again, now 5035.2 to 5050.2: 1.01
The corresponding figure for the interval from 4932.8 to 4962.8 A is 1.00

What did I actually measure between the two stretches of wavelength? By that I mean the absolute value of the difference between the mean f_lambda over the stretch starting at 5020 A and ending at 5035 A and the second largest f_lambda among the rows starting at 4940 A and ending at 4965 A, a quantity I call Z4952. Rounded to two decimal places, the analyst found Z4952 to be 1.46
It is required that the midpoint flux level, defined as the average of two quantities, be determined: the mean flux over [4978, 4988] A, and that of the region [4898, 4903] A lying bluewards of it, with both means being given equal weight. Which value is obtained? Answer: 9.7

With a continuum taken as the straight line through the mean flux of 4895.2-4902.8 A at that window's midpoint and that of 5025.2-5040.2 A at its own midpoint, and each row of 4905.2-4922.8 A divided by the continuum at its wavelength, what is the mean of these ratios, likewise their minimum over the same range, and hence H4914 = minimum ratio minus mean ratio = -0.079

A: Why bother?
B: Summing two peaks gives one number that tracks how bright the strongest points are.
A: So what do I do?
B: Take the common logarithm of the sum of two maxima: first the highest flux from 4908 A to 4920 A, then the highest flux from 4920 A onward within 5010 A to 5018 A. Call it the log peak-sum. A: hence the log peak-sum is 1.30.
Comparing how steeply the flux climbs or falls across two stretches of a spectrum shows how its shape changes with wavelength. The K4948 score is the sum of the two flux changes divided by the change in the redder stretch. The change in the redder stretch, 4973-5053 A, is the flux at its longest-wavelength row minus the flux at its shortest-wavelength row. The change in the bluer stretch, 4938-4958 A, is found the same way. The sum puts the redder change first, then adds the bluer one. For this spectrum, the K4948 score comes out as 1.4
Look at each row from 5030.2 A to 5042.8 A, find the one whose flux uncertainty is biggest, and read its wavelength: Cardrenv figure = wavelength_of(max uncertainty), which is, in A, 5036.5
